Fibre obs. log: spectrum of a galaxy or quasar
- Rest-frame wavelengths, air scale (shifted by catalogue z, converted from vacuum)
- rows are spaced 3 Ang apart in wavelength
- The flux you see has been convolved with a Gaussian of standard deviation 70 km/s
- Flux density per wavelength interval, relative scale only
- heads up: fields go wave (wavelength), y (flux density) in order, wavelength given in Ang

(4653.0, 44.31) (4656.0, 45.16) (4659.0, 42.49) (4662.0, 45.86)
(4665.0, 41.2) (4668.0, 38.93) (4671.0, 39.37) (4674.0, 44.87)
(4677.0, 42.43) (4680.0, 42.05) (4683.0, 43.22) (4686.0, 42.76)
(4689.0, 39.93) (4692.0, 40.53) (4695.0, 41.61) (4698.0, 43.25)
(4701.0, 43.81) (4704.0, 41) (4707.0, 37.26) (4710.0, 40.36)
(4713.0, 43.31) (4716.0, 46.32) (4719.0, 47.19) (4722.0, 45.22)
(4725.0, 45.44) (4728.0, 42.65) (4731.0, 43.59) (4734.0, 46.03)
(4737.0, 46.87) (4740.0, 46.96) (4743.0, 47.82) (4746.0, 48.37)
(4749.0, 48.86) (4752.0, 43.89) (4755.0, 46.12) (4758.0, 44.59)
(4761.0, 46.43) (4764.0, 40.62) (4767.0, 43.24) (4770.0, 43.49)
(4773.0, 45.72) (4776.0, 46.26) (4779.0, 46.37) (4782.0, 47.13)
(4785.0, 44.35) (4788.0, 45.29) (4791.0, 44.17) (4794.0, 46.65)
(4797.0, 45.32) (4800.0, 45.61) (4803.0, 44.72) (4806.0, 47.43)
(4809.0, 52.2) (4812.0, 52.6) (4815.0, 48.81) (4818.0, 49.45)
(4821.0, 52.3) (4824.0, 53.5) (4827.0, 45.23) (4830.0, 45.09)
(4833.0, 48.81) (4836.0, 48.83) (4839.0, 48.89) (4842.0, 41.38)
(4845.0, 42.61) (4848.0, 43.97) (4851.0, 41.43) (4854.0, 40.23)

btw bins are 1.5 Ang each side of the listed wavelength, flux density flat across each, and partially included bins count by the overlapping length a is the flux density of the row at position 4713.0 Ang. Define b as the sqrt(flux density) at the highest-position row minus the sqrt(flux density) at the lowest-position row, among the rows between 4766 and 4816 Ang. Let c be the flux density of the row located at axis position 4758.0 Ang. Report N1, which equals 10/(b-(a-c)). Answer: 6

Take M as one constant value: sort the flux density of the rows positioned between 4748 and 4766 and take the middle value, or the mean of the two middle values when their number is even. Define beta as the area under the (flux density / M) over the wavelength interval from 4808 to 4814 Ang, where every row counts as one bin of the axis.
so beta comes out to 6.89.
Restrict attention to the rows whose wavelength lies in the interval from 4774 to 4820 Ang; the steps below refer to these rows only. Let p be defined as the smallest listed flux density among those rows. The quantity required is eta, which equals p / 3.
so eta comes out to 14.7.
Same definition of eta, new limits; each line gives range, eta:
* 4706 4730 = 12.4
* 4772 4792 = 14.7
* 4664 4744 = 12.4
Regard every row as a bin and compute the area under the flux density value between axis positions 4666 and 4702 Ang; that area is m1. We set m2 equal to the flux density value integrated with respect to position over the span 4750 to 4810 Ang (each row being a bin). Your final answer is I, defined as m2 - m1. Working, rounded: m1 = 1507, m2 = 2727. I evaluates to 1220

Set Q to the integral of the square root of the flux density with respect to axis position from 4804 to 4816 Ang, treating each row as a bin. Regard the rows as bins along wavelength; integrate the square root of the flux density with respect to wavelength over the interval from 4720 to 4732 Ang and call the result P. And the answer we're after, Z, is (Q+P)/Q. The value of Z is 1.94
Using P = 79.9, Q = 84.9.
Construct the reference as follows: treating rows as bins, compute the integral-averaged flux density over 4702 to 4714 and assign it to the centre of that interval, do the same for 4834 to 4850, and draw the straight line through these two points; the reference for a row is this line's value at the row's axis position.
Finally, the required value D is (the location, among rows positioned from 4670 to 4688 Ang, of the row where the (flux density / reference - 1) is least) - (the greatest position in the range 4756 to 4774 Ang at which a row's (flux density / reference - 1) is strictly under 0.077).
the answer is -102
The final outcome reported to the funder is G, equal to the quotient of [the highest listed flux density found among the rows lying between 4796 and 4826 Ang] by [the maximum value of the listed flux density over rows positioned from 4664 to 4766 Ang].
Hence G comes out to 1.09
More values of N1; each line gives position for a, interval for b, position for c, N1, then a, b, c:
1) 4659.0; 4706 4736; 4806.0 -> 2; 42.49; 0.68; 47.43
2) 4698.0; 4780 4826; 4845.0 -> -52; 43.25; 0.45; 42.61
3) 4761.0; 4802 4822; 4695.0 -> -2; 46.43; 0.54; 41.61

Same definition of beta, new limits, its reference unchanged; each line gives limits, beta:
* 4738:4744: 6.26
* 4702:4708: 5.25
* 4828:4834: 6.17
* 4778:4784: 6.16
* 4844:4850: 5.71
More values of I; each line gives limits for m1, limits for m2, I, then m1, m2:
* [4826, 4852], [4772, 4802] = 195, 1175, 1370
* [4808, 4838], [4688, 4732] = 394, 1489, 1883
